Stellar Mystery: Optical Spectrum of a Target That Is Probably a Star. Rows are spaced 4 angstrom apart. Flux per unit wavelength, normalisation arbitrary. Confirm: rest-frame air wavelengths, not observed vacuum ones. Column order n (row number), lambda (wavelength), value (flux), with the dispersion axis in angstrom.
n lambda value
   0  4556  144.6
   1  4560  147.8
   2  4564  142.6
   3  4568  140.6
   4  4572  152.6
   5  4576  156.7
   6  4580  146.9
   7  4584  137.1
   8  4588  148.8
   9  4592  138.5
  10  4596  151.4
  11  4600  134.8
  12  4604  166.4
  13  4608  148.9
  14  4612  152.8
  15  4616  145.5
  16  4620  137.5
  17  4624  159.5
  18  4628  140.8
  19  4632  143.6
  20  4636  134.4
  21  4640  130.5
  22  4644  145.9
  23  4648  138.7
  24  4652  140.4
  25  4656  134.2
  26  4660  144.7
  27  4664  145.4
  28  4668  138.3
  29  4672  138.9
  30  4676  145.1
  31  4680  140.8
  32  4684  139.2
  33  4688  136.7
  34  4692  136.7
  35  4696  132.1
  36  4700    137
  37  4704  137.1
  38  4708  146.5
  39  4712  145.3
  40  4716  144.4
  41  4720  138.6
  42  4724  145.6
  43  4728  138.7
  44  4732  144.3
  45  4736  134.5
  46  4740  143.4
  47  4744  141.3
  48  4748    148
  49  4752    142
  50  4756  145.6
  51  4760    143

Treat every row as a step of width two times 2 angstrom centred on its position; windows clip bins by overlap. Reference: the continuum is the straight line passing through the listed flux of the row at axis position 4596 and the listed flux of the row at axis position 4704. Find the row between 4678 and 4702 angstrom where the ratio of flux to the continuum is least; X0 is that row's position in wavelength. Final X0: 4696 angstrom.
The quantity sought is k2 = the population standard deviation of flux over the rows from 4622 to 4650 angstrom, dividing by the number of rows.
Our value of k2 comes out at 9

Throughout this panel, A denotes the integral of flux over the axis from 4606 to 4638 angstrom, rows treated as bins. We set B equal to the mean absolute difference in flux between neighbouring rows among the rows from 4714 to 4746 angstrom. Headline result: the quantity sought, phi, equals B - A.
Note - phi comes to -4645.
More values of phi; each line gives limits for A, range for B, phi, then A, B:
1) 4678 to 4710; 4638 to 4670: -4417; 4424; 7.0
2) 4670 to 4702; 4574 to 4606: -4411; 4426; 14.7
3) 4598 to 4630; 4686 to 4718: -4742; 4745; 3.0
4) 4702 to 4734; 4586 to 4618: -4548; 4562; 14.3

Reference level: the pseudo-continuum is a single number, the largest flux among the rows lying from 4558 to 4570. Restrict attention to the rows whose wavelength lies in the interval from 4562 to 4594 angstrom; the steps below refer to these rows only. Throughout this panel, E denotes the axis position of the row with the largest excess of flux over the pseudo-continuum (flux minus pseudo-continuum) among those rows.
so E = 4576 angstrom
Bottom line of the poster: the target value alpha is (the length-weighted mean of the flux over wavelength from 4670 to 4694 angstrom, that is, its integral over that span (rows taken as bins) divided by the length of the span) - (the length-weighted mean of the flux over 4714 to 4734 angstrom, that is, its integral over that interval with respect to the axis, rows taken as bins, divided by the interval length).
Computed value -3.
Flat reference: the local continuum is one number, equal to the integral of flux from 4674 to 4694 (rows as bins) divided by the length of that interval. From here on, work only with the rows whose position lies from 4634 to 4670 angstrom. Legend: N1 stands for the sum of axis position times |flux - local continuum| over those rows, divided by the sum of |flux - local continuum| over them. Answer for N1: 4649.6 angstrom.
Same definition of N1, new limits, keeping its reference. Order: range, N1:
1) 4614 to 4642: 4628.0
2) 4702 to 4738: 4719.6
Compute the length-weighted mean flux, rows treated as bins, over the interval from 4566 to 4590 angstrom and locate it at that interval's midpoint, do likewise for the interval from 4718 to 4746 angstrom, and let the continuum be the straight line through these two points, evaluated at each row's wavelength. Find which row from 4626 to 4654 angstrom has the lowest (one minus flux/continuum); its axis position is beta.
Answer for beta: 4644 angstrom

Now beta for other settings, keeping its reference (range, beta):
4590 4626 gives 4604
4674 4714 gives 4708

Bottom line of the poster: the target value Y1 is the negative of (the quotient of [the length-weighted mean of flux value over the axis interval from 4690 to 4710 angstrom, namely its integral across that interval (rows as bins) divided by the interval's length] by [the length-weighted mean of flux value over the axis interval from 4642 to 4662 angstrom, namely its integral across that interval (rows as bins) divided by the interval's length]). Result -0.98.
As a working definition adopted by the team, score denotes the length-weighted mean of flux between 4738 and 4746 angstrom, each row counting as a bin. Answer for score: 142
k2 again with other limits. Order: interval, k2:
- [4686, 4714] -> 5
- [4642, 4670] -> 4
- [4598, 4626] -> 11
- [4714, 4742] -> 4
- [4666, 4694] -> 3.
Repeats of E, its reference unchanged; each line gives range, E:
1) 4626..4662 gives 4644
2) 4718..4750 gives 4748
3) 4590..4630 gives 4604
